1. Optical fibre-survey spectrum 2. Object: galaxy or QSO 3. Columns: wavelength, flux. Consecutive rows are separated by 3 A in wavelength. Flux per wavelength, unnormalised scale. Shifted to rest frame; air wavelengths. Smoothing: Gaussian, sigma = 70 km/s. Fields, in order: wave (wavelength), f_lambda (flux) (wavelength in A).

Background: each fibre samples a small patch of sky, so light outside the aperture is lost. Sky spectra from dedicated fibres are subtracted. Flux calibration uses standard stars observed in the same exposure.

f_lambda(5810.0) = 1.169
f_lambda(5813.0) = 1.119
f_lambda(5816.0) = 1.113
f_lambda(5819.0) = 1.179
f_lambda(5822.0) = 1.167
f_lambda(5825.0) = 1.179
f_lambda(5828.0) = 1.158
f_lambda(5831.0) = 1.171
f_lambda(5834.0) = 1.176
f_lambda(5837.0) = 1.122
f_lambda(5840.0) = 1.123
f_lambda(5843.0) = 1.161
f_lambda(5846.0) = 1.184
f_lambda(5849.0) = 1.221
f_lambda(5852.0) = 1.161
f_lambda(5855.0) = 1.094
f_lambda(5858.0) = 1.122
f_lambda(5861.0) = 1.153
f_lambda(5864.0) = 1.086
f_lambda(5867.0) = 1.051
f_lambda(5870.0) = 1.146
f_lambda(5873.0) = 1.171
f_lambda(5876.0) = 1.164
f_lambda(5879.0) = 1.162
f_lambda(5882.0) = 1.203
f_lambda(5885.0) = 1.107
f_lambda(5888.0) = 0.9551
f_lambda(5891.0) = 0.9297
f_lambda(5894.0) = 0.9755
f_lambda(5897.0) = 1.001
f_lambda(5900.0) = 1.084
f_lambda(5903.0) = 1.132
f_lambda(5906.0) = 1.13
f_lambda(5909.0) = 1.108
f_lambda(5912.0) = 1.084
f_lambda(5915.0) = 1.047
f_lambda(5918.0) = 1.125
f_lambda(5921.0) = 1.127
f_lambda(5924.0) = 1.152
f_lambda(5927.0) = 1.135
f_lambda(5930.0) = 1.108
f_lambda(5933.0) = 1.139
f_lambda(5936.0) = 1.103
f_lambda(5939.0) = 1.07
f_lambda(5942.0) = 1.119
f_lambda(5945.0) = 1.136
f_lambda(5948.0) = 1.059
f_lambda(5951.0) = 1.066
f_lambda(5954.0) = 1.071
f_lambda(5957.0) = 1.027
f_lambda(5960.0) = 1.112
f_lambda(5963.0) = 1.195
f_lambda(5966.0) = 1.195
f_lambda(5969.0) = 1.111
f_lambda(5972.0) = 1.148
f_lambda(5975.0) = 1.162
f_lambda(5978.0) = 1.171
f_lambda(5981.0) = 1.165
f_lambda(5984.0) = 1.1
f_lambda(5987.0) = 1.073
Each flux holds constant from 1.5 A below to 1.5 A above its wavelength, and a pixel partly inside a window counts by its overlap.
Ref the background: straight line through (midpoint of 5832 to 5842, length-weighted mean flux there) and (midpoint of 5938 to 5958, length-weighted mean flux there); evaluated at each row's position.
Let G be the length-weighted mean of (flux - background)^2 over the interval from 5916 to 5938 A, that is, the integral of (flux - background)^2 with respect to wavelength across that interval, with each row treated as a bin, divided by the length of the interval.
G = 0.0015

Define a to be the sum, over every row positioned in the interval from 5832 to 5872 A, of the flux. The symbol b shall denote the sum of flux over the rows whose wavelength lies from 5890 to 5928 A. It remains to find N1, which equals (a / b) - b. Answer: -13.0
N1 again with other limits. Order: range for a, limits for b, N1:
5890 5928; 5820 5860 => -14.1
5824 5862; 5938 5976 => -13.4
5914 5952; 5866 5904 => -13.1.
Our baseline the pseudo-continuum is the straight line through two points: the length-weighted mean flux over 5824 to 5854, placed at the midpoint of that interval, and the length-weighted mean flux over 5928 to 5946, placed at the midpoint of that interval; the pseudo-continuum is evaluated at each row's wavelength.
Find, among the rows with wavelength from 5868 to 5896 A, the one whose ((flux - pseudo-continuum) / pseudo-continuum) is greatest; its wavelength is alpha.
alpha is 5882.0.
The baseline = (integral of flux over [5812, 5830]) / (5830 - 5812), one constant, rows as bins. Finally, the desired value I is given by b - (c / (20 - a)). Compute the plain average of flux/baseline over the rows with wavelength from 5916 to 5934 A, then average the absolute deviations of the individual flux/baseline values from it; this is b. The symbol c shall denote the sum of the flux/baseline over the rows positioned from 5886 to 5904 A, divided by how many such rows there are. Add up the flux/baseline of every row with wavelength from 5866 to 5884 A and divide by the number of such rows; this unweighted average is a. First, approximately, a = 1.00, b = 0.010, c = 0.88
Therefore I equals -0.037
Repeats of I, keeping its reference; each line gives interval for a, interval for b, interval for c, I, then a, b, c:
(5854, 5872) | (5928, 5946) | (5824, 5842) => -0.036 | 0.96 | 0.016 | 1.00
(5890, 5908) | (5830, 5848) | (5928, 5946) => -0.031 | 0.90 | 0.019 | 0.96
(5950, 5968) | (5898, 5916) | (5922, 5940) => -0.028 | 0.96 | 0.022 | 0.97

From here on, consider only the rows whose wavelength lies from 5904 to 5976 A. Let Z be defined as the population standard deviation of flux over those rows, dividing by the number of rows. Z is 0.042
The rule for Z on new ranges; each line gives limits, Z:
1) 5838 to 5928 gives 0.069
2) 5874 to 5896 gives 0.106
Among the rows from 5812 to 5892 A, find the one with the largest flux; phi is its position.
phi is 5849.0 A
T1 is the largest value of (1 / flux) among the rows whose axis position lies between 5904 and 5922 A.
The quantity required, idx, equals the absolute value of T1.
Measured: 0.96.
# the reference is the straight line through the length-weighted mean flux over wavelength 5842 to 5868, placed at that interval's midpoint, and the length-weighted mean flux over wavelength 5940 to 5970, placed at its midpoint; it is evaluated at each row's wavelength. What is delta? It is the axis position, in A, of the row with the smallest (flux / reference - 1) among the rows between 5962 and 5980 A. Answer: 5969.0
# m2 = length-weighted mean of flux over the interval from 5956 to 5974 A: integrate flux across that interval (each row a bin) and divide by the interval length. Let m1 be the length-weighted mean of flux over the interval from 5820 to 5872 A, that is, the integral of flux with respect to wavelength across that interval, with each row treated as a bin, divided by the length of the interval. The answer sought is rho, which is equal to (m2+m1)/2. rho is 1.14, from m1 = 1.15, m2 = 1.14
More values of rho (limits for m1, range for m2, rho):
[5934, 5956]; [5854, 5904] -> 1.09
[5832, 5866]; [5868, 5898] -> 1.11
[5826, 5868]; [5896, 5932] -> 1.12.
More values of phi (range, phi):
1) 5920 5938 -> 5924.0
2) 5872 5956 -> 5882.0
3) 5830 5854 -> 5849.0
